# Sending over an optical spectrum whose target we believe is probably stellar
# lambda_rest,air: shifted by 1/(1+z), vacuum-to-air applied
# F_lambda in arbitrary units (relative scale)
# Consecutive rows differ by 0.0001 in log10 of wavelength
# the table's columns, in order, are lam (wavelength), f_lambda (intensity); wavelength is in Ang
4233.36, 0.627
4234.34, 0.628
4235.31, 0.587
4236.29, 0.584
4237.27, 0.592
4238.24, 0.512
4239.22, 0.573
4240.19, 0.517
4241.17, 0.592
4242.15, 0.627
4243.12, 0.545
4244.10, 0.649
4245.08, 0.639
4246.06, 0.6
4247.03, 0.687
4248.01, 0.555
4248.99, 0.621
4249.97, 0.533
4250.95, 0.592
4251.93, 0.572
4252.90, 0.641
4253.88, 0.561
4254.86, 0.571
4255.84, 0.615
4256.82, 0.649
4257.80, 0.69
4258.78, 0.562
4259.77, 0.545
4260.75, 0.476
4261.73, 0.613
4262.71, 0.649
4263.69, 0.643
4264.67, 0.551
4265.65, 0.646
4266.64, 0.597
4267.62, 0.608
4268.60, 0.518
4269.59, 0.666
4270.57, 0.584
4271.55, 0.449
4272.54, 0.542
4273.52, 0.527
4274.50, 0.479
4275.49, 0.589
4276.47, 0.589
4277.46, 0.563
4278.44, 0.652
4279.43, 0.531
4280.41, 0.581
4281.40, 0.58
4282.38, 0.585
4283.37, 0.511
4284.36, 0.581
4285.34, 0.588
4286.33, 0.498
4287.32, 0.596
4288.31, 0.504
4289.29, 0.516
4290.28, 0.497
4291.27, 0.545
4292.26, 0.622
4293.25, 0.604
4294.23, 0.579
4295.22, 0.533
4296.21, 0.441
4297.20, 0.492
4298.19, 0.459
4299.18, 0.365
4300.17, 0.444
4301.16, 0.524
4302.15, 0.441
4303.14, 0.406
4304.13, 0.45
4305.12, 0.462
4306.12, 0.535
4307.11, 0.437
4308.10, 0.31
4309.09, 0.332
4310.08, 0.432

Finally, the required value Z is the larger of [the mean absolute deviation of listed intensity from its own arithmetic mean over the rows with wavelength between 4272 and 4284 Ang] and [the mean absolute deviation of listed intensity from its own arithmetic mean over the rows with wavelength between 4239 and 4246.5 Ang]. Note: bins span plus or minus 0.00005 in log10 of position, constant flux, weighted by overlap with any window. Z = 0.036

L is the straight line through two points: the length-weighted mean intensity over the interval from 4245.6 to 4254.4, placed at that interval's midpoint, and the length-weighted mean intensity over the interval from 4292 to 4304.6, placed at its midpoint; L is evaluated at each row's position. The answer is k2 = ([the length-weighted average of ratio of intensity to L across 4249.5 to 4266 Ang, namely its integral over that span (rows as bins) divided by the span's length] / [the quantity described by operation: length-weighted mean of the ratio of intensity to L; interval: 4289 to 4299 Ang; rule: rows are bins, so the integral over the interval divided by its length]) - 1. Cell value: -0.02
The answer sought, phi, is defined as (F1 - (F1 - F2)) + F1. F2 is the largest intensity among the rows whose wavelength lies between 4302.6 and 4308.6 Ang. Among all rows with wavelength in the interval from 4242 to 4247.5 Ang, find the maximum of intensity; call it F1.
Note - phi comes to 1.22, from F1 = 0.687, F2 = 0.535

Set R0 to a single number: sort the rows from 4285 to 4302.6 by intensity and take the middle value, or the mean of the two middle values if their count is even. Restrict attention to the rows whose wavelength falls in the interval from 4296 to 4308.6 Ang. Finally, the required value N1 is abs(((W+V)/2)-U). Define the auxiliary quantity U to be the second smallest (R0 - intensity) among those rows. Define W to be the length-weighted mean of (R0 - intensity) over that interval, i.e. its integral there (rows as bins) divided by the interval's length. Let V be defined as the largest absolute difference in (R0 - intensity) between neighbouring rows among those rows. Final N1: 0.11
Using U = -0.01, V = 0.127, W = 0.066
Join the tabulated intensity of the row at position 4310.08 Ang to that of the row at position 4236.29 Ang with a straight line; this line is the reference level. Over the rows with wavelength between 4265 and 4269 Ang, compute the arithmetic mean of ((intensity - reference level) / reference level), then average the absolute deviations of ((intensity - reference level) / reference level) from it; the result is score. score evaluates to 0.068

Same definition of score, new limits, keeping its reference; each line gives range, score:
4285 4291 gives 0.077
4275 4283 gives 0.040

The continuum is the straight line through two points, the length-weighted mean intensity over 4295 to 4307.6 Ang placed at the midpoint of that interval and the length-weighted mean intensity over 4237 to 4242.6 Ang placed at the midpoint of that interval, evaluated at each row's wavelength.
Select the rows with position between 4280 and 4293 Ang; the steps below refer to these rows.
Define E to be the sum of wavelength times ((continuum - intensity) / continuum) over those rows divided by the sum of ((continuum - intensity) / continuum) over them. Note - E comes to 4286.3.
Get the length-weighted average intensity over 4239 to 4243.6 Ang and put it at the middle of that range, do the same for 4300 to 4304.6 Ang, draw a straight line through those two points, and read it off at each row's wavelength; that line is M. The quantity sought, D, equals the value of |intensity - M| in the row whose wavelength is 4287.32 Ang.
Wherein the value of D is 0.11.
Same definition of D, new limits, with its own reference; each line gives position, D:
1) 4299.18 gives 0.09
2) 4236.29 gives 0.00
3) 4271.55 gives 0.06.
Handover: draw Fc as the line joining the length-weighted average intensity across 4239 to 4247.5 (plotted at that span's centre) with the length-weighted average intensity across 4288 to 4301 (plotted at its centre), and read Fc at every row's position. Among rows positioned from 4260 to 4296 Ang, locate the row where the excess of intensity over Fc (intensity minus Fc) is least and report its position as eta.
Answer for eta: 4271.55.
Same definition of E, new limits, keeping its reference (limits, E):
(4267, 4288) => 4278.7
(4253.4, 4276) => 4263.7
